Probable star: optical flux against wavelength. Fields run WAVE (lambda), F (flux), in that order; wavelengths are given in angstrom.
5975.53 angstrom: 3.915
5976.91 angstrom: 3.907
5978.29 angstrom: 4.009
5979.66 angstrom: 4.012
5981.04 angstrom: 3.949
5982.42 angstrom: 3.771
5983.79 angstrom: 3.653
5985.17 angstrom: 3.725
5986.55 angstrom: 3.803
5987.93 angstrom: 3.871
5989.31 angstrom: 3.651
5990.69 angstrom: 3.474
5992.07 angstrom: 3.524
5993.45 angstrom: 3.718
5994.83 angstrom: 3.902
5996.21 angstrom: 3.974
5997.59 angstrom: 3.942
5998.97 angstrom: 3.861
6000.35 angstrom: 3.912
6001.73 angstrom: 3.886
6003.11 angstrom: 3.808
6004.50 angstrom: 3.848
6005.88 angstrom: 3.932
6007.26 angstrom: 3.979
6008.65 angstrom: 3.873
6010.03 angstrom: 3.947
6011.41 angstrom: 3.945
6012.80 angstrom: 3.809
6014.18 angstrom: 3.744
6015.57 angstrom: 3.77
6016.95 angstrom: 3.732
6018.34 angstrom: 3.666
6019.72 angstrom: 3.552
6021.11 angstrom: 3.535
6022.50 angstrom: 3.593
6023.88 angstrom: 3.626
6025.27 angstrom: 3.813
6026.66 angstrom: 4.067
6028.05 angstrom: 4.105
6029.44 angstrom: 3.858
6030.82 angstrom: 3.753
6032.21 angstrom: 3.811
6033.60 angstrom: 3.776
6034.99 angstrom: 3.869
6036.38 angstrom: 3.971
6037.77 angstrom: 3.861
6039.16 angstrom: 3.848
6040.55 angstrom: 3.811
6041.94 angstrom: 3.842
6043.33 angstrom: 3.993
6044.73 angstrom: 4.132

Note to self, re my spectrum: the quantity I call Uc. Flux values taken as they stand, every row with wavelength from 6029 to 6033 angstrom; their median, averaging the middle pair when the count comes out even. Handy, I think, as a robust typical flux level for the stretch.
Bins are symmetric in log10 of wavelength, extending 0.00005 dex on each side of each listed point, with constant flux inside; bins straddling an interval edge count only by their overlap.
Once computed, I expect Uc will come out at 3.81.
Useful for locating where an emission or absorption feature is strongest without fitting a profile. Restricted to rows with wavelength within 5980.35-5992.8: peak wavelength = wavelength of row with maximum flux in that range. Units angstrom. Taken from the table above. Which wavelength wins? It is 5981.04 angstrom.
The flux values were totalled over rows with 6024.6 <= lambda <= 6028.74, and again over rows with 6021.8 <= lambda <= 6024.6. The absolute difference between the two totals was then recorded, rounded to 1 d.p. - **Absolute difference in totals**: 4.8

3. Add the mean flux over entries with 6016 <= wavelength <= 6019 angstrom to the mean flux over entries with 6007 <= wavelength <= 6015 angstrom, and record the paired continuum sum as 7.58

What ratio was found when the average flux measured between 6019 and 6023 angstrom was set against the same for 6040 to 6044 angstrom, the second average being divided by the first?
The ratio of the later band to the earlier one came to 1.09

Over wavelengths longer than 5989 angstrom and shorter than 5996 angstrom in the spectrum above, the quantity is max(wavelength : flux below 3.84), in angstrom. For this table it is 5993.45 angstrom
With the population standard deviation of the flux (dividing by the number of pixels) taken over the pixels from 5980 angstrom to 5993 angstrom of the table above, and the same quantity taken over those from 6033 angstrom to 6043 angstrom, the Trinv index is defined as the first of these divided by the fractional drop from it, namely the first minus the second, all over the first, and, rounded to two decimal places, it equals 0.24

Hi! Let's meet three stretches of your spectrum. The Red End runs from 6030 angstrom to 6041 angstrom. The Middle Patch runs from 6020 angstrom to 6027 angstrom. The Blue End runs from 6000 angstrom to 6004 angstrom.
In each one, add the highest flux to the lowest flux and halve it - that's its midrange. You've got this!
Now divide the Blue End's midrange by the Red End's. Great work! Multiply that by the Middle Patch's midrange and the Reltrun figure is 3.80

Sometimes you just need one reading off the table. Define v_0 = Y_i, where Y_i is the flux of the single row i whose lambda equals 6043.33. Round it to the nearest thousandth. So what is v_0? 3.993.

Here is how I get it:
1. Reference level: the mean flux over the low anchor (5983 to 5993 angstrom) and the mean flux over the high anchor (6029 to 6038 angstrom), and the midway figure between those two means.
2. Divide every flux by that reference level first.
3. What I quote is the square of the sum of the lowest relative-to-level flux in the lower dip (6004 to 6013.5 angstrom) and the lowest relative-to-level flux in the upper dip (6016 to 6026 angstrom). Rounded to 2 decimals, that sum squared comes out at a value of 3.82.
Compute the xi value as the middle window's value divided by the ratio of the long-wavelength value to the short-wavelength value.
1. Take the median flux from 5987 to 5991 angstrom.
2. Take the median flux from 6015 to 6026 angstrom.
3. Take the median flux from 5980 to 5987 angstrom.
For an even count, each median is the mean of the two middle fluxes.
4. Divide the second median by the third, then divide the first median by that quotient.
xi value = 3.78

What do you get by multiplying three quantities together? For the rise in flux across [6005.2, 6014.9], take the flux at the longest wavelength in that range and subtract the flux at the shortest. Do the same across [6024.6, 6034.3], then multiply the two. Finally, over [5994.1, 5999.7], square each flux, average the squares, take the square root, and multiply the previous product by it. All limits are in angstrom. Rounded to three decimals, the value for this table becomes 0.027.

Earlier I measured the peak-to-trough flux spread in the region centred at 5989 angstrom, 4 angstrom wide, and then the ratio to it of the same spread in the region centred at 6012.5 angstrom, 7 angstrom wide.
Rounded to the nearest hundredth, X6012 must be 0.51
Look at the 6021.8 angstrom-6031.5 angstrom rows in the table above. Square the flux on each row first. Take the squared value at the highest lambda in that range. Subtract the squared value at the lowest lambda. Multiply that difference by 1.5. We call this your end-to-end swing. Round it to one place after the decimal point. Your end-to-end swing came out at 1.8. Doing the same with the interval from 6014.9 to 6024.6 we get -1.6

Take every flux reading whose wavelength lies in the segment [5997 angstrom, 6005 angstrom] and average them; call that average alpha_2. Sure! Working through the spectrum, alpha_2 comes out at 3.88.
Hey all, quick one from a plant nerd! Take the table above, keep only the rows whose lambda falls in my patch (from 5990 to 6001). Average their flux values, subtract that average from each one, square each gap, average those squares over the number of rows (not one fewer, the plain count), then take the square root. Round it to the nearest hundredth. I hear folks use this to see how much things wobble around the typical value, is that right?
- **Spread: 0.18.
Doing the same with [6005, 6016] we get 0.08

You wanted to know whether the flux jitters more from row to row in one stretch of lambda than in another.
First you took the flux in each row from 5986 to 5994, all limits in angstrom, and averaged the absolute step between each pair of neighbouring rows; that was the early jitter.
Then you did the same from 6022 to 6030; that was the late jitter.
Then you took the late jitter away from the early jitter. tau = -0.010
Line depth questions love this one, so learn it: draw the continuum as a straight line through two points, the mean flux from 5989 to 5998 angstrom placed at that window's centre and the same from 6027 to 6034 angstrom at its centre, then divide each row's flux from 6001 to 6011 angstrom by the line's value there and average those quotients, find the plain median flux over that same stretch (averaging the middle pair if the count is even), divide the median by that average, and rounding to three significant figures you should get 3.77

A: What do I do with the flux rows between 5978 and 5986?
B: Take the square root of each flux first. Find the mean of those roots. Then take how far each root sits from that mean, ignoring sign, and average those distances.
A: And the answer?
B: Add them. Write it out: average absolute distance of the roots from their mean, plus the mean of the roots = 1.997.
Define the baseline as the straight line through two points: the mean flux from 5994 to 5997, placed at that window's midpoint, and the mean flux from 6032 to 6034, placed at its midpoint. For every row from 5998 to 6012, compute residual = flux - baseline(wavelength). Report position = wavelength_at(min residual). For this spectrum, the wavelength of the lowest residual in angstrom 6003.11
